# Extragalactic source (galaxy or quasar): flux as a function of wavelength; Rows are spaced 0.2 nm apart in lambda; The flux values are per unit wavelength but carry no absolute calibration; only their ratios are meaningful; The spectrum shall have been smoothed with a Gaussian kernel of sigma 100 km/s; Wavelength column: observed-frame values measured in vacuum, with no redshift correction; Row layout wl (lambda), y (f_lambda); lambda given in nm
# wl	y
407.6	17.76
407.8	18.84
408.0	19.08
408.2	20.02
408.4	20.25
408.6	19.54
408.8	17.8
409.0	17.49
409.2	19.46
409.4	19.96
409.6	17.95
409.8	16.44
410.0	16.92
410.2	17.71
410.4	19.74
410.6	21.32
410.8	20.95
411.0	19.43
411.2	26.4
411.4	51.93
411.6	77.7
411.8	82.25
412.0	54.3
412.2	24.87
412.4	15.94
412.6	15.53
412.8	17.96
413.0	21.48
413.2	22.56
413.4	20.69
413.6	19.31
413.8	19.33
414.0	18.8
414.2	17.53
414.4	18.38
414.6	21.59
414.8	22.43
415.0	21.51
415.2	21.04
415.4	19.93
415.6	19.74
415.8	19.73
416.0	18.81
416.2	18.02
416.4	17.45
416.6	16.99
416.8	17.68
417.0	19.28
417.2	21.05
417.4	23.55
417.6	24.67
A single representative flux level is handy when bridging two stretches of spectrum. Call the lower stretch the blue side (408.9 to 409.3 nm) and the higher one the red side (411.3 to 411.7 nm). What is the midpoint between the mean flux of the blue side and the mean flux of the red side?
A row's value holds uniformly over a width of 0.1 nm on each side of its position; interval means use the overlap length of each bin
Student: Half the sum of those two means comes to 41.6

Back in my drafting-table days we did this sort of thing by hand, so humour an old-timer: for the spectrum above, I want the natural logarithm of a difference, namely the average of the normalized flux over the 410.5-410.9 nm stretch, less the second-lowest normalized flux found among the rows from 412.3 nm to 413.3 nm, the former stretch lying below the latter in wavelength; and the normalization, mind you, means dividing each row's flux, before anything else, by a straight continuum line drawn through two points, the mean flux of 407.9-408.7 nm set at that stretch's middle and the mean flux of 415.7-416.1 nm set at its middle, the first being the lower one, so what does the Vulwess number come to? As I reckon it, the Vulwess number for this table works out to -1.3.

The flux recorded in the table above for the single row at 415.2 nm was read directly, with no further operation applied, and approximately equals 21.04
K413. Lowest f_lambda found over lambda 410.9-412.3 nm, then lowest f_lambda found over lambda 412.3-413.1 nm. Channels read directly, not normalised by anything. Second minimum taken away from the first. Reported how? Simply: 4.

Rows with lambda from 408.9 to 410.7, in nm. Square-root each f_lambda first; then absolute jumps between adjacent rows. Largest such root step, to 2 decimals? 0.23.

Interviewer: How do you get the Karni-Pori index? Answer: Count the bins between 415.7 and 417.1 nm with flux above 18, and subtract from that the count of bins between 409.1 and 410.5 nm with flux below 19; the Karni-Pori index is 0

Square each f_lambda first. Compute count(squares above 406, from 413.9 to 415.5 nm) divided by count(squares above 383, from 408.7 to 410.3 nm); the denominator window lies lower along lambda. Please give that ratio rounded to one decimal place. 4.0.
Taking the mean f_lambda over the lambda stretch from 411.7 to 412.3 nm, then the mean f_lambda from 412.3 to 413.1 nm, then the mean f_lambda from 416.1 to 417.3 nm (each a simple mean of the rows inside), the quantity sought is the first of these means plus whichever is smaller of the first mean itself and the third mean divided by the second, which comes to 55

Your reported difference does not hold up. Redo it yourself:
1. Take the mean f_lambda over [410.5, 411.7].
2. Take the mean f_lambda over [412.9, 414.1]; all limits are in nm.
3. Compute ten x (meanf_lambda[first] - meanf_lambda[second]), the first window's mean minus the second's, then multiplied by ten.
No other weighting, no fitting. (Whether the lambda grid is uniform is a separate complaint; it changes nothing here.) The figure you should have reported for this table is 159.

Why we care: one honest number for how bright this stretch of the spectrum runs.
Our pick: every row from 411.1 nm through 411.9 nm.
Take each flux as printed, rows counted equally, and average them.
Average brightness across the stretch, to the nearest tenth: 59.6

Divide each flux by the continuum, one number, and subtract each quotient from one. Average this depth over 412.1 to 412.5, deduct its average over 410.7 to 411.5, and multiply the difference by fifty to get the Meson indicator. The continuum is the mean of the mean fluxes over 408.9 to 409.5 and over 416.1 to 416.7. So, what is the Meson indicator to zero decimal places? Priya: 25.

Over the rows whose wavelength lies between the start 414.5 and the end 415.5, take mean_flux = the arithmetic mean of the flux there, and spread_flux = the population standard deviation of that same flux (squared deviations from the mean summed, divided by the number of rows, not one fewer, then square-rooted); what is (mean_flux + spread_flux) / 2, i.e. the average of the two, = 11.1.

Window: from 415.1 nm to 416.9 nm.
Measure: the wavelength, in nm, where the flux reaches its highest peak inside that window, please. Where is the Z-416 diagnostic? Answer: 415.2 nm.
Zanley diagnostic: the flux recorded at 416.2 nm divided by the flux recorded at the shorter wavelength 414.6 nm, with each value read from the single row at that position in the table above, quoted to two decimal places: 0.83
